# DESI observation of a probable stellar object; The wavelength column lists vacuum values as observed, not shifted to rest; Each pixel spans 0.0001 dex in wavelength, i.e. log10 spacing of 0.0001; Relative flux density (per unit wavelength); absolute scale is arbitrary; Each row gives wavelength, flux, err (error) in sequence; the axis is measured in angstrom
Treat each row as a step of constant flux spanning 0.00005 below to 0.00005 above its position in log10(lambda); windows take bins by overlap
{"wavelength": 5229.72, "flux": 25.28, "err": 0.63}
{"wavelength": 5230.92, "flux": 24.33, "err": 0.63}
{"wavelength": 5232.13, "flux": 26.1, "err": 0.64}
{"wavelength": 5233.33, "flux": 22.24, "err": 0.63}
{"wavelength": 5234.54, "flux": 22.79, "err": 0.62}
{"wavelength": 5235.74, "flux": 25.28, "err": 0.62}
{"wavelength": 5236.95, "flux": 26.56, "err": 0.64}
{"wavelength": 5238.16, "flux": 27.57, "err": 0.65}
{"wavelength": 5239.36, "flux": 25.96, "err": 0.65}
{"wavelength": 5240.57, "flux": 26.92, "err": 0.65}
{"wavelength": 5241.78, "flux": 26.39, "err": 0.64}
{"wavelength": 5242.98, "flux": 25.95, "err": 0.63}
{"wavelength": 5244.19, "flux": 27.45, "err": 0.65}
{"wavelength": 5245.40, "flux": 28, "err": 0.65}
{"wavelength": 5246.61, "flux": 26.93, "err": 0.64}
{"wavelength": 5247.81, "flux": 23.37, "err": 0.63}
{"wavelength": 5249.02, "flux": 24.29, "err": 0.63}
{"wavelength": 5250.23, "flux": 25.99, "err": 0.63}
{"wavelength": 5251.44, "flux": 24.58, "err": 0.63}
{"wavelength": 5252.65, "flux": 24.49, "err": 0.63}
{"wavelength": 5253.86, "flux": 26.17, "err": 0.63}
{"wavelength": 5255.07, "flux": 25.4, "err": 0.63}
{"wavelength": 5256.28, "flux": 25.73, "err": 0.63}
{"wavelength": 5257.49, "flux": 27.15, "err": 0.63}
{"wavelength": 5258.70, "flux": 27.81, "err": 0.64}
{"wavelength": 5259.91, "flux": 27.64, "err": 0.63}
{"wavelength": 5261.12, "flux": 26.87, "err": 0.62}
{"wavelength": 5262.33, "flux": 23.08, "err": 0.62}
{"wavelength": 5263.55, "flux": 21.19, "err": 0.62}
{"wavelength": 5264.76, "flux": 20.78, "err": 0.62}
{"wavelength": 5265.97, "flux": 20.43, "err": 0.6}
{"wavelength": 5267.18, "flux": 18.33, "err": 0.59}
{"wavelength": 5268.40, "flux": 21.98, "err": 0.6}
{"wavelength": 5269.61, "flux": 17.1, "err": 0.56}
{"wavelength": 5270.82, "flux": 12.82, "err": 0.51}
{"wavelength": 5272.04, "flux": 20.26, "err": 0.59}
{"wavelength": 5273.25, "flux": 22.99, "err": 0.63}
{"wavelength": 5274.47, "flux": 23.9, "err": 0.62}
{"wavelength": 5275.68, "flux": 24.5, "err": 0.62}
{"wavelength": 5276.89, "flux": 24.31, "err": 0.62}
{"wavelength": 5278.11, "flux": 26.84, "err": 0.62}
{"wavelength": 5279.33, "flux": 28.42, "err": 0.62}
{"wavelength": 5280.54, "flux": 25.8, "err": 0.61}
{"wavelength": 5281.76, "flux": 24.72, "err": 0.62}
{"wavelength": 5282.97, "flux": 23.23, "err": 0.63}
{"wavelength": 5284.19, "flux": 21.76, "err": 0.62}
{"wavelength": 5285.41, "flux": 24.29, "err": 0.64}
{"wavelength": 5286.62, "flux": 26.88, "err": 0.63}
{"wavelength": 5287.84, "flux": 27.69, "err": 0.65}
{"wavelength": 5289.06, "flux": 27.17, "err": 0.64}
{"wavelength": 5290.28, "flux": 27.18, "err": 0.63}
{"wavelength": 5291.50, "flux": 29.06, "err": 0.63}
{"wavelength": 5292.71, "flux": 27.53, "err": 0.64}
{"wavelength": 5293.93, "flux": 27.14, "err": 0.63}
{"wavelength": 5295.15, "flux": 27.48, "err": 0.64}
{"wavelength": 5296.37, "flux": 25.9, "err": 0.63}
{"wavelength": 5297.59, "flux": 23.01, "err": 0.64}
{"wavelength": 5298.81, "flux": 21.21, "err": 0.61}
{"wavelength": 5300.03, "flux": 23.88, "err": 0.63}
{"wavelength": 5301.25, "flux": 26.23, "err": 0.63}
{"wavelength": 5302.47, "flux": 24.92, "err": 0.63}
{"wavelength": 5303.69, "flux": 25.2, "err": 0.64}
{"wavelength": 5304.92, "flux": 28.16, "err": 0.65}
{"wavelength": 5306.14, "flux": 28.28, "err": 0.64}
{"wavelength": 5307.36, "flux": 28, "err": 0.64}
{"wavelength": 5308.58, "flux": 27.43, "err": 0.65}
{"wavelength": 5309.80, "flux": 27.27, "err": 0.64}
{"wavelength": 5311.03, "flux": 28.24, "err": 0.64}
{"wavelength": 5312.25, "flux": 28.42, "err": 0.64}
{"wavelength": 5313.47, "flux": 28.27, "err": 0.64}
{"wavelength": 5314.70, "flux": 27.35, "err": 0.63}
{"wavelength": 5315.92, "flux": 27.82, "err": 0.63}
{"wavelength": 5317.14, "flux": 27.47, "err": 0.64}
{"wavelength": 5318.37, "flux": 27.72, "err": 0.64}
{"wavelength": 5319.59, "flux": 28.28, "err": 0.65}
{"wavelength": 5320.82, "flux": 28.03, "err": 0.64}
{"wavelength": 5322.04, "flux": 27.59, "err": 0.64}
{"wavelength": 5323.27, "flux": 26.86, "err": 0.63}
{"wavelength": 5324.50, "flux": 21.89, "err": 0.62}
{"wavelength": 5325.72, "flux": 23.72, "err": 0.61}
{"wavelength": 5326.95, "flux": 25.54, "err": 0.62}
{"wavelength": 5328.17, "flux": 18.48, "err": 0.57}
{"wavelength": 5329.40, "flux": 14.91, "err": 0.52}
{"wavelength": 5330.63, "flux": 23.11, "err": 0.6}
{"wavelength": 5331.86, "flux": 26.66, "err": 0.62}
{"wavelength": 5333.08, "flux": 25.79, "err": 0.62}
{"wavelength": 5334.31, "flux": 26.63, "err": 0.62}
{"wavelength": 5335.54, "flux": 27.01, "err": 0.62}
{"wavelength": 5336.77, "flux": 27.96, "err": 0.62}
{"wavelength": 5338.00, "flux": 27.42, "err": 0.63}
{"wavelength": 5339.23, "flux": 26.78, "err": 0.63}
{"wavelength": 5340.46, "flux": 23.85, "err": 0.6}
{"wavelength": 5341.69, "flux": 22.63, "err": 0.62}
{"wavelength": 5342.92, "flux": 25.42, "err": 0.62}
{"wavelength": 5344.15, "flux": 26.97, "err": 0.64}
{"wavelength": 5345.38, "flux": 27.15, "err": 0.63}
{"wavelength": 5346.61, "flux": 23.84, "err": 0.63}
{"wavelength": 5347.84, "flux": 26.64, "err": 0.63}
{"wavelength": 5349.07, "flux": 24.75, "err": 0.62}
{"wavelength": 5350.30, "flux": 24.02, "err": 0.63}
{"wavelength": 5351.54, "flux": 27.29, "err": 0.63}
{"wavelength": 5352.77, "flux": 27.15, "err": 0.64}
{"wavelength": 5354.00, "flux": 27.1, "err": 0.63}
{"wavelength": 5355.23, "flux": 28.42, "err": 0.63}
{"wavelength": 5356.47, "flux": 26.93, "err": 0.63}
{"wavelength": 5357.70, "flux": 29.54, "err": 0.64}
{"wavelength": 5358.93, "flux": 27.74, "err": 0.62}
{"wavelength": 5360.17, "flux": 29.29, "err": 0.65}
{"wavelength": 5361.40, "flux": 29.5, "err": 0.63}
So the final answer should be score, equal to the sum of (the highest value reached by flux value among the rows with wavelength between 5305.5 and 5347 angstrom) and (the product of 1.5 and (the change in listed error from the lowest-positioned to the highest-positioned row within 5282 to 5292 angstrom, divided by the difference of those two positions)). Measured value 28.4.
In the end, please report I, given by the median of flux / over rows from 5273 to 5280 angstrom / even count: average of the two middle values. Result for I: 24.4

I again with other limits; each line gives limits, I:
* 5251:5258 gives 25.6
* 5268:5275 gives 21.1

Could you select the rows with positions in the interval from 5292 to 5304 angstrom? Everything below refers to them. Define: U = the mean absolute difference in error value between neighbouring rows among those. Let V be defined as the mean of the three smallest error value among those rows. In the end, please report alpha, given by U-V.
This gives -0.612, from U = 0.011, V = 0.623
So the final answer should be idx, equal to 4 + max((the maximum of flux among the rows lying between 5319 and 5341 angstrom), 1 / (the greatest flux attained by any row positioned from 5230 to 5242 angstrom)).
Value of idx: 32.3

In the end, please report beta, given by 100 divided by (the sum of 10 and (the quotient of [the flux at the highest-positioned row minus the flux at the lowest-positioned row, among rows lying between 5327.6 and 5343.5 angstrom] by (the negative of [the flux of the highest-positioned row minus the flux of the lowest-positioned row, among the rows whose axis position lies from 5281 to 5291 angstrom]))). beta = 13.9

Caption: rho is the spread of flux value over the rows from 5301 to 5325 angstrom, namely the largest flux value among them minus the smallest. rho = 7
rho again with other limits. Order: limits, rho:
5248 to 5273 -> 15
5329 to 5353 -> 13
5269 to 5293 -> 16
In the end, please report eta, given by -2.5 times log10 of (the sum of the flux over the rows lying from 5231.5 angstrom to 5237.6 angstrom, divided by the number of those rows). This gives -3.48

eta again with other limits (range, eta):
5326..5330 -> -3.23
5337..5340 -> -3.58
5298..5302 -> -3.44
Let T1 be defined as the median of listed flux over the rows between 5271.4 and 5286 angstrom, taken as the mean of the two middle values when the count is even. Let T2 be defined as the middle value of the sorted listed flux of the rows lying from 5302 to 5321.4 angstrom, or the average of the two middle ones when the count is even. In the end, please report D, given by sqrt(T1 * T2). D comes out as 26.0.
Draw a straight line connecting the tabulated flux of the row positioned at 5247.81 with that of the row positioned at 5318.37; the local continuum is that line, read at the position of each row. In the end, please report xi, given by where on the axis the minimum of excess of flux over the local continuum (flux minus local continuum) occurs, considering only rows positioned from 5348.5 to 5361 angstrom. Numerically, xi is 5350.30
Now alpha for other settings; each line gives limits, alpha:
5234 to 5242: -0.620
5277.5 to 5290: -0.606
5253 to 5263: -0.619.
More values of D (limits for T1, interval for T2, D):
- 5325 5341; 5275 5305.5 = 25.8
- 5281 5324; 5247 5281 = 25.8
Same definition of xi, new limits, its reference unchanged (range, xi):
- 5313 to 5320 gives 5317.14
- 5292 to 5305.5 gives 5298.81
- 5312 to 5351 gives 5329.40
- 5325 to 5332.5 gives 5329.40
